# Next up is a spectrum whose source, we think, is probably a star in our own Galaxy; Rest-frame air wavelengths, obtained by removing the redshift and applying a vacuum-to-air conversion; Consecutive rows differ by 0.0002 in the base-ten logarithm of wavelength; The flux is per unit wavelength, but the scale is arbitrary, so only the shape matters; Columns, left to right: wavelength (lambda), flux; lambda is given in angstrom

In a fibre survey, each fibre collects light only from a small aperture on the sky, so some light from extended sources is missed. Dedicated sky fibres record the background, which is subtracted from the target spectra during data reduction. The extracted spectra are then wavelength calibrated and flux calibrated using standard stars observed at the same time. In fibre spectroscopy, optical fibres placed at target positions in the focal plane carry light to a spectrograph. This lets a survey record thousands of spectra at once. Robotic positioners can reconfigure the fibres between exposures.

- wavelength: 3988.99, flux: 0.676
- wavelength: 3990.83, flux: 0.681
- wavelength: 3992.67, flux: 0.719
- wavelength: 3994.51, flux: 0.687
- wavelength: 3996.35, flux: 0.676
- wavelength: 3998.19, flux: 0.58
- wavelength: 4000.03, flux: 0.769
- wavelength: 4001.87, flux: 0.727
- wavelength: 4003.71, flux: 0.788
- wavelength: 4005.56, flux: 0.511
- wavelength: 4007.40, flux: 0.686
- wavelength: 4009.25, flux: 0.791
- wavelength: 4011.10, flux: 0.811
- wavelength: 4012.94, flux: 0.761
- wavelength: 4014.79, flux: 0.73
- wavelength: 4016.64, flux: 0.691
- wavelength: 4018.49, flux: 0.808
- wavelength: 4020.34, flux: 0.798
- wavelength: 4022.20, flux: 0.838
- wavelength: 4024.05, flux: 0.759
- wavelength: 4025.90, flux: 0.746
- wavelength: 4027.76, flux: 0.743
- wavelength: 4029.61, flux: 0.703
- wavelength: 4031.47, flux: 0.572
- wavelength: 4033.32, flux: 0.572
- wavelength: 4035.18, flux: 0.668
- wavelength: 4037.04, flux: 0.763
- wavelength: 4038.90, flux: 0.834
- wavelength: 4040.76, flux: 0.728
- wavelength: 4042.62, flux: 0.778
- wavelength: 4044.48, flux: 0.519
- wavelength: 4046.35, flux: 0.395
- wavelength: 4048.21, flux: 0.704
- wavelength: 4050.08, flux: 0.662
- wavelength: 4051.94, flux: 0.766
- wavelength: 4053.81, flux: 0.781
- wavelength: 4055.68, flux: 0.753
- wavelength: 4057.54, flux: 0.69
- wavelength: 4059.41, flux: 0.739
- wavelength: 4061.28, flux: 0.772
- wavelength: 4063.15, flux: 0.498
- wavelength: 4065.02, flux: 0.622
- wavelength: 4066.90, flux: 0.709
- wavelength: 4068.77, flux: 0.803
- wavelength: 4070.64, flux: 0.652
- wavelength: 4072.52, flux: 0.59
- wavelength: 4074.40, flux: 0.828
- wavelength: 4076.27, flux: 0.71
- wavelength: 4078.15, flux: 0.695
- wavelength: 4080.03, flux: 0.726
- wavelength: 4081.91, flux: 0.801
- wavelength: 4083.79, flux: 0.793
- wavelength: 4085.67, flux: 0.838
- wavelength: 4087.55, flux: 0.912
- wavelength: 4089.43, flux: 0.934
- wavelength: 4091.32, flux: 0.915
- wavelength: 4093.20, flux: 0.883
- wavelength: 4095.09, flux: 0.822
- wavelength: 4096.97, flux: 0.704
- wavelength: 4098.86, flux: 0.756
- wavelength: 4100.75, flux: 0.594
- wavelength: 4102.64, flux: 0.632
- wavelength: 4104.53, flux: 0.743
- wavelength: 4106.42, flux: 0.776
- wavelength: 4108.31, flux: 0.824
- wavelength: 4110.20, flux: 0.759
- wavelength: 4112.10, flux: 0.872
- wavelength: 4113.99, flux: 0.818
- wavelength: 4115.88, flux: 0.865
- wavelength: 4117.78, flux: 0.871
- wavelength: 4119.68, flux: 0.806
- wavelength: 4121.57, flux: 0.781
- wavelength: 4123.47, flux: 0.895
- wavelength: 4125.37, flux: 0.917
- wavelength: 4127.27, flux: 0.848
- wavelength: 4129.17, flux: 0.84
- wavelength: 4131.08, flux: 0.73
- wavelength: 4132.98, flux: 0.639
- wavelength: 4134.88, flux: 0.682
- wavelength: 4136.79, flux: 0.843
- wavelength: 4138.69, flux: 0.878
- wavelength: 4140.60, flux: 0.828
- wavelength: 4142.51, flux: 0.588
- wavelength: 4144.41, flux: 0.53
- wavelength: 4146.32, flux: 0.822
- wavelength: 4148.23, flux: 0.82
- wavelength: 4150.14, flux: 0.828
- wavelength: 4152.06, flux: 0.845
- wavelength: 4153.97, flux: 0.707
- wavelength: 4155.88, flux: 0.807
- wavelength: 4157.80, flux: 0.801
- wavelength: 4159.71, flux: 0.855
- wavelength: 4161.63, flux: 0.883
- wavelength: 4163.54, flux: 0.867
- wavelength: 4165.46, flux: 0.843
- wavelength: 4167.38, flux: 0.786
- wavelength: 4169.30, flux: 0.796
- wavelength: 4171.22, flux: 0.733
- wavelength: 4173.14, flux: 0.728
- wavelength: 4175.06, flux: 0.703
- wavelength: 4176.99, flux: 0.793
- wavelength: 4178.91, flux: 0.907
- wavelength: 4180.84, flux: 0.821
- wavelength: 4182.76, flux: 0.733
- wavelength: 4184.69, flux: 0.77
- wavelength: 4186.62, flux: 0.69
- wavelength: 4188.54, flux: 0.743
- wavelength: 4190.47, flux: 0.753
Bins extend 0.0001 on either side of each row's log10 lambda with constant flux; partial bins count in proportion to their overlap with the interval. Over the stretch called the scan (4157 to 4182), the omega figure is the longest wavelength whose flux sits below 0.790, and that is 4175.06 angstrom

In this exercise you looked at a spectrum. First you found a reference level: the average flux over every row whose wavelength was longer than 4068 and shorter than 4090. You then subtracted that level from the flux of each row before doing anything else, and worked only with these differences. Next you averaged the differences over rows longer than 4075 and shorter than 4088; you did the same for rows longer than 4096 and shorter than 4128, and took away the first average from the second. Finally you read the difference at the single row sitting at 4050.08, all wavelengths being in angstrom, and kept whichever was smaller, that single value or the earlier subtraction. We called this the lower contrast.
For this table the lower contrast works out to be -0.11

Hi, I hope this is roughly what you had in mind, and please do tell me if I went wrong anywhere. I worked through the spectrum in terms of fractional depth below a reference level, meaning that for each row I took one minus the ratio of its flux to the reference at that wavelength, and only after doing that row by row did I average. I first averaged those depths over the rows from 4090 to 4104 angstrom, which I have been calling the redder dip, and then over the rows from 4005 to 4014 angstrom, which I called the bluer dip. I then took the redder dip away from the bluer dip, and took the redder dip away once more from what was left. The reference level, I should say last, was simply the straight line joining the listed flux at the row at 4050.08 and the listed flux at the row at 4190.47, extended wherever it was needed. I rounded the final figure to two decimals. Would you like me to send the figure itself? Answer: 0.07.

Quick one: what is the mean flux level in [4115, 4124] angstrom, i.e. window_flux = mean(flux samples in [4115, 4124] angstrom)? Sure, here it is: 0.84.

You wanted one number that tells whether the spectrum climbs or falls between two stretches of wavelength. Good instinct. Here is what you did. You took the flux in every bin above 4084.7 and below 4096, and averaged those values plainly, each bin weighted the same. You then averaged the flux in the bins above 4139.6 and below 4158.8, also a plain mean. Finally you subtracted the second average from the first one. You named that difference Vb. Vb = 0.13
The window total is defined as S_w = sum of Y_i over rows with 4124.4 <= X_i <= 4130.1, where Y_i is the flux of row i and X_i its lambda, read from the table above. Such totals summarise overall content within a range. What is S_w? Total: 2.6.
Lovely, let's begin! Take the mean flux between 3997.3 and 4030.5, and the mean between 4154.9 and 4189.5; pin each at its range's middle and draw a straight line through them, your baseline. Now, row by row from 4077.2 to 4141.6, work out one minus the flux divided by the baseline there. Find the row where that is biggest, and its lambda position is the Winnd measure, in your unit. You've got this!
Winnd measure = 4100.75 angstrom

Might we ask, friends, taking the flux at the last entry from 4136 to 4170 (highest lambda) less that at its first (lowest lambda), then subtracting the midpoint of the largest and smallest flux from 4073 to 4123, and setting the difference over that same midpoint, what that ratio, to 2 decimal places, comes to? -1.06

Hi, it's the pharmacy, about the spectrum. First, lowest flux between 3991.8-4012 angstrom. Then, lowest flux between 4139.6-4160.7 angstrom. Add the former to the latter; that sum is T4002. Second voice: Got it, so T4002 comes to 1.04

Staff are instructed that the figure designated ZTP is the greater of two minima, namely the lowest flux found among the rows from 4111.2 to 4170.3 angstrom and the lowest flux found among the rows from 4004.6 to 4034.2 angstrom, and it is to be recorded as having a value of 0.53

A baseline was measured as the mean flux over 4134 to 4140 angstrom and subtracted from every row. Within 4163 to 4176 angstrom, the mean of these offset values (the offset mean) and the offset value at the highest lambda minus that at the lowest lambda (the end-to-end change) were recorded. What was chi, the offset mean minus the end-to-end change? 0.14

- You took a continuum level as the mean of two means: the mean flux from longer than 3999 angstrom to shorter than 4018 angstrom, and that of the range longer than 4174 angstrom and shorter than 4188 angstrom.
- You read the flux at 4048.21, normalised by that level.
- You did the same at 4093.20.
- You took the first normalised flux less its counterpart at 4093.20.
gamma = -0.2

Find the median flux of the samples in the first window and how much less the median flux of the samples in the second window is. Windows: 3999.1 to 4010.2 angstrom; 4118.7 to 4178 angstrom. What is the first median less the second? -0.059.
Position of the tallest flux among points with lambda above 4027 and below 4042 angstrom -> 4038.90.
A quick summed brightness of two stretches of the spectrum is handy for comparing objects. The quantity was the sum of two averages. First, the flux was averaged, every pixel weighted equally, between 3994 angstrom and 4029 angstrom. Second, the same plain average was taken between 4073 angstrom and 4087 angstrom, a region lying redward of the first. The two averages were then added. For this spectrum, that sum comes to 1.50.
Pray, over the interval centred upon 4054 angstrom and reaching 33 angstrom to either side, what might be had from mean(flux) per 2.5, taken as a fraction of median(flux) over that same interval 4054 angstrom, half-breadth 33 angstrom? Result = 0.389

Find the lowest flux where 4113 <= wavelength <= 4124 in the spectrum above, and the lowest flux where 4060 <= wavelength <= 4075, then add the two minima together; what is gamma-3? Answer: 1.28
